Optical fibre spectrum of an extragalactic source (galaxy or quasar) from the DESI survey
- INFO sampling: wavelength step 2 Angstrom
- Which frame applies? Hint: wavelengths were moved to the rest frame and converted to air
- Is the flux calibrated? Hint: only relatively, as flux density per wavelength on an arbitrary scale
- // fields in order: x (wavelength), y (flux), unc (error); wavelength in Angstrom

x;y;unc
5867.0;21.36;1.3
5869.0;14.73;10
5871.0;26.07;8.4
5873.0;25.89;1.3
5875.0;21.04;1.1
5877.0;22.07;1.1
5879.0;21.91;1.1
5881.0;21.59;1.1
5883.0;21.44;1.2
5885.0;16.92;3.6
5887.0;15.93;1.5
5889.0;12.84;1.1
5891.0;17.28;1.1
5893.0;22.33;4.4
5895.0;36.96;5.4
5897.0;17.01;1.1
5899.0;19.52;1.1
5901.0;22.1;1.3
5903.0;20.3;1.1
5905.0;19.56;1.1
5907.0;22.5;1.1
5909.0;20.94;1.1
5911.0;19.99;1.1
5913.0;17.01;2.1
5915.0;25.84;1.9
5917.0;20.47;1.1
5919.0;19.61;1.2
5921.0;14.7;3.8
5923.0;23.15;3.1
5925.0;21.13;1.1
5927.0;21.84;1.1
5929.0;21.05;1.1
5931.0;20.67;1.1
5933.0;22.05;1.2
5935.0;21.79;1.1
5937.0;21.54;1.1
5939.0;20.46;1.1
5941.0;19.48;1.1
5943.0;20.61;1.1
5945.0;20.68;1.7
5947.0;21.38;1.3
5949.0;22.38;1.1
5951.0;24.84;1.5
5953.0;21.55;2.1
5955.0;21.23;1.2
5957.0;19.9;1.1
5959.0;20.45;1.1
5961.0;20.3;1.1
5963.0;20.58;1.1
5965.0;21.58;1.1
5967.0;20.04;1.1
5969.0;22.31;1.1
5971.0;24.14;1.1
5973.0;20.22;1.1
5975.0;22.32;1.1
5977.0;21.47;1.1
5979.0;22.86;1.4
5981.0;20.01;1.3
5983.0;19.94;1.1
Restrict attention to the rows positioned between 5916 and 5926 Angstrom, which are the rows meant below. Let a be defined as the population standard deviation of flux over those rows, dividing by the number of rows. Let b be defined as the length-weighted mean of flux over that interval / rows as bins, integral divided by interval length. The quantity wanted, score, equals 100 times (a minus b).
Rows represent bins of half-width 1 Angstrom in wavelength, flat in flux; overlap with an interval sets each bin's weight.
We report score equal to -1700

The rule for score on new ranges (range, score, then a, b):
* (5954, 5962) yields -1999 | 0.5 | 20.5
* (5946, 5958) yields -2037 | 1.5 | 21.9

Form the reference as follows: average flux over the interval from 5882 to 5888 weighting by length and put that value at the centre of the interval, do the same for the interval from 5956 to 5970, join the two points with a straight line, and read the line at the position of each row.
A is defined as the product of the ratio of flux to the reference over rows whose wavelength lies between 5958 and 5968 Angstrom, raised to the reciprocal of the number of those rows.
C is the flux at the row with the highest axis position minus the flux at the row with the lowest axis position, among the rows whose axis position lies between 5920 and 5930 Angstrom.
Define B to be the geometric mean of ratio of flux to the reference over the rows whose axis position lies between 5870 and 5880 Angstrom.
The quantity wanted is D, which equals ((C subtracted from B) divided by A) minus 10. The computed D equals -15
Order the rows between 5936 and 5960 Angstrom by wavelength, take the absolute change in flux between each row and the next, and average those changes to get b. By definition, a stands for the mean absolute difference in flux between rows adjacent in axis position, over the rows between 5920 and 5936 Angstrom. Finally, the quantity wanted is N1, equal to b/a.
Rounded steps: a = 2.0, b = 1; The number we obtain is 0.6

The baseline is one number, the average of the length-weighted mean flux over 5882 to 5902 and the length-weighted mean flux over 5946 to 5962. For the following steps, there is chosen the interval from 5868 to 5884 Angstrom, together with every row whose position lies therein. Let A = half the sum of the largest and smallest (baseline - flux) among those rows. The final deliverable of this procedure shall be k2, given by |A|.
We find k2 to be 0.5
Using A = 0.5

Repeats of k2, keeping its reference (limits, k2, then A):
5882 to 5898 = 4.0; -4.0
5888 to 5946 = 4.0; -4.0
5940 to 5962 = 1.3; -1.3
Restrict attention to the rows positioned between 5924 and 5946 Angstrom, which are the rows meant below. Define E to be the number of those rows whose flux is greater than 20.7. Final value 6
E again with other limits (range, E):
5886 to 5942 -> 13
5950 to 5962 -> 3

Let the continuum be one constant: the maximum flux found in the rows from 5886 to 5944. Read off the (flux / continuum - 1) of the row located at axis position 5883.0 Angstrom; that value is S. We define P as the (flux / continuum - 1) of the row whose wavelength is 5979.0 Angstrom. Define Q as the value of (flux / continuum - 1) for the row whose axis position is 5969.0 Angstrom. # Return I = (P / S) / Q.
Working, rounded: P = -0.381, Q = -0.40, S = -0.420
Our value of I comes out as -2.3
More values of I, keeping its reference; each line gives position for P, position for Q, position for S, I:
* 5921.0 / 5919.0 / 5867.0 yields -3.0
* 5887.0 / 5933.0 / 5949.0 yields -3.6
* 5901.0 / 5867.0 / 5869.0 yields -1.6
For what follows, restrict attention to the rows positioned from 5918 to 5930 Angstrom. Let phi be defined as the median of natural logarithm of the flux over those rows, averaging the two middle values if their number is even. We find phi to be 3.049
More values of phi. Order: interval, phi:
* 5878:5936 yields 3.042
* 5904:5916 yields 3.018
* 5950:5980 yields 3.067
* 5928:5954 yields 3.062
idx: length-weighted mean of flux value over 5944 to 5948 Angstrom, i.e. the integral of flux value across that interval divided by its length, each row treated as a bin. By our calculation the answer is 21.0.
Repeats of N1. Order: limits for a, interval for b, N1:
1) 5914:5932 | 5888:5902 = 2.8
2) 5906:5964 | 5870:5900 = 2.3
